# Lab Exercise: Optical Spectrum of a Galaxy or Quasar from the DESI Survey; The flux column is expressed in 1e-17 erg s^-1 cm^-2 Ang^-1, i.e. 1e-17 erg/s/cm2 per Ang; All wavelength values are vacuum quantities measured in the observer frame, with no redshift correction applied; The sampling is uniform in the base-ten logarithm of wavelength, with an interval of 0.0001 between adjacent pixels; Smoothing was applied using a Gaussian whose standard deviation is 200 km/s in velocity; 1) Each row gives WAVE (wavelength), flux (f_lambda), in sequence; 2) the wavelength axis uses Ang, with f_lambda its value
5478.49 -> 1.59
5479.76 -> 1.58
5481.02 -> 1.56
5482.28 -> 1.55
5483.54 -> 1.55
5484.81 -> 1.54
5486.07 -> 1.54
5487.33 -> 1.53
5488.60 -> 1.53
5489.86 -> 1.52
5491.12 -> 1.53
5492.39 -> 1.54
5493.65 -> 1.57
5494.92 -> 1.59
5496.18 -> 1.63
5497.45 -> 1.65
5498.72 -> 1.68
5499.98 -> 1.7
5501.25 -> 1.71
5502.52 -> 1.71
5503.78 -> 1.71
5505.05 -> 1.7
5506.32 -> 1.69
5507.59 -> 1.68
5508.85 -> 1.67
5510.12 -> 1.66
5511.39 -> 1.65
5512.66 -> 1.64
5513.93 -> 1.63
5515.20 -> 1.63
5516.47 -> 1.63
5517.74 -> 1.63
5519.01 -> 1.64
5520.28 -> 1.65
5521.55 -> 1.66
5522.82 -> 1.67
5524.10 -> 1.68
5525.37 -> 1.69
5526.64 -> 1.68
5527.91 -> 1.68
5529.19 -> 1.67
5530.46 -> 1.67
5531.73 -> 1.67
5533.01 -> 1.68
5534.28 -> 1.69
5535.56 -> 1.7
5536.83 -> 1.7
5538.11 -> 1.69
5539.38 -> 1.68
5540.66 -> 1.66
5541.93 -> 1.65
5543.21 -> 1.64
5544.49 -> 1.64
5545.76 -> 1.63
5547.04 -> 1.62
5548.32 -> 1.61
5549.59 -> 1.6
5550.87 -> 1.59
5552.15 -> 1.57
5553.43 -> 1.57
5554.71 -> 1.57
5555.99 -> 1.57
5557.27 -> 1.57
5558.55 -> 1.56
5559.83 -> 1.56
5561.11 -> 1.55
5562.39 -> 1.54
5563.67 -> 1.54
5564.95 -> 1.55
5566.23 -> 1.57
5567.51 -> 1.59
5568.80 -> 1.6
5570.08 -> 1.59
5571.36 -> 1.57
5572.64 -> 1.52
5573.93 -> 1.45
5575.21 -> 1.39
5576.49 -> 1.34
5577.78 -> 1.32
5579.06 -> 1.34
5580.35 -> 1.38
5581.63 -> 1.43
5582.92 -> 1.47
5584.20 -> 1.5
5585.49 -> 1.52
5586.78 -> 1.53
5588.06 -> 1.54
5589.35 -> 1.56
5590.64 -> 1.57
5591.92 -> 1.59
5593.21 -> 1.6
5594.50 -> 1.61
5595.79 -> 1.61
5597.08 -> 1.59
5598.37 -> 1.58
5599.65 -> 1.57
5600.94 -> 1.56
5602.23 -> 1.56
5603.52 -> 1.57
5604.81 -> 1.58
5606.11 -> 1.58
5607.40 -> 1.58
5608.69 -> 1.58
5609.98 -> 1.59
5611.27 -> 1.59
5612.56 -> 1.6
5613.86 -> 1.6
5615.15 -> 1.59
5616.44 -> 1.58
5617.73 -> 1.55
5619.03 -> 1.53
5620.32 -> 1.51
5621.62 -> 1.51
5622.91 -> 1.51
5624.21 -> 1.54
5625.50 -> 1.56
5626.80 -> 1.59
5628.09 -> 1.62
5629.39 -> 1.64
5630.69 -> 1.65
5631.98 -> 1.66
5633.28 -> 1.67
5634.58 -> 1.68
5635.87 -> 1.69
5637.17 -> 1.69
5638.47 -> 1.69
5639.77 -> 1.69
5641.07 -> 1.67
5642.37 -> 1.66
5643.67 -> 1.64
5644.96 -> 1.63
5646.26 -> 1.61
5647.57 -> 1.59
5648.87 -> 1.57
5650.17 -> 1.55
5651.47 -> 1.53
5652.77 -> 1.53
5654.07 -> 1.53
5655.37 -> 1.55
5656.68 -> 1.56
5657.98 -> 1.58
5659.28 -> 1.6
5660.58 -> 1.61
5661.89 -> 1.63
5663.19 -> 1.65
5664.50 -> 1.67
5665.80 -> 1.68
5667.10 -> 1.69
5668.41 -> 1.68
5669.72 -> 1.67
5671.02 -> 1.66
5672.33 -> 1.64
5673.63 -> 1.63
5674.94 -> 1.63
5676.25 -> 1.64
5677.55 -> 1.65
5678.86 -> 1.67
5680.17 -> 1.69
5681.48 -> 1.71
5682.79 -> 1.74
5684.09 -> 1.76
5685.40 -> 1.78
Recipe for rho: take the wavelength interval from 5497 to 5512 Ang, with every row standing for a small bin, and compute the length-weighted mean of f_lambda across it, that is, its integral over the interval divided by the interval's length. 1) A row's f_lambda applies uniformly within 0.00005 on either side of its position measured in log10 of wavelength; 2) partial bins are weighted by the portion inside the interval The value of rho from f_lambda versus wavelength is 1.685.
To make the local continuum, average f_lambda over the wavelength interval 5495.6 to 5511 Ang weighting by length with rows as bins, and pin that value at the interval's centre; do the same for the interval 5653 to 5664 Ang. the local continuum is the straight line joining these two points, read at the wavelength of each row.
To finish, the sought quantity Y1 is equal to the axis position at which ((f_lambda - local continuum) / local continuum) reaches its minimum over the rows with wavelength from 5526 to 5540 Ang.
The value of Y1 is 5529.19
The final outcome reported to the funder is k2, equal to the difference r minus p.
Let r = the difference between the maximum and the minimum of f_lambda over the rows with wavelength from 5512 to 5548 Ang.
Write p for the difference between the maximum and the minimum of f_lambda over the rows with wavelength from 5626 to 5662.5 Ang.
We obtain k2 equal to -0.080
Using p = 0.16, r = 0.08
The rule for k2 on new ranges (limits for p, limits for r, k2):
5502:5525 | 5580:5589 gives 0.080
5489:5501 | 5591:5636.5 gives 0.000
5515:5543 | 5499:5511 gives -0.020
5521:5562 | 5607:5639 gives 0.030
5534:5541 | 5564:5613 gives 0.250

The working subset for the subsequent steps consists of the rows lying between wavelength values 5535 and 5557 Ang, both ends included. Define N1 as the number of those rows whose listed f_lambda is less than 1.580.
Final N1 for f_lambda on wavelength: 4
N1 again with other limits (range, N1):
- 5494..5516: 0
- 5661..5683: 0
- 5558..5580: 14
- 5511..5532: 0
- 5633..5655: 5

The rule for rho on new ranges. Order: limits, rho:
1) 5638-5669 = 1.616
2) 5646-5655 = 1.556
